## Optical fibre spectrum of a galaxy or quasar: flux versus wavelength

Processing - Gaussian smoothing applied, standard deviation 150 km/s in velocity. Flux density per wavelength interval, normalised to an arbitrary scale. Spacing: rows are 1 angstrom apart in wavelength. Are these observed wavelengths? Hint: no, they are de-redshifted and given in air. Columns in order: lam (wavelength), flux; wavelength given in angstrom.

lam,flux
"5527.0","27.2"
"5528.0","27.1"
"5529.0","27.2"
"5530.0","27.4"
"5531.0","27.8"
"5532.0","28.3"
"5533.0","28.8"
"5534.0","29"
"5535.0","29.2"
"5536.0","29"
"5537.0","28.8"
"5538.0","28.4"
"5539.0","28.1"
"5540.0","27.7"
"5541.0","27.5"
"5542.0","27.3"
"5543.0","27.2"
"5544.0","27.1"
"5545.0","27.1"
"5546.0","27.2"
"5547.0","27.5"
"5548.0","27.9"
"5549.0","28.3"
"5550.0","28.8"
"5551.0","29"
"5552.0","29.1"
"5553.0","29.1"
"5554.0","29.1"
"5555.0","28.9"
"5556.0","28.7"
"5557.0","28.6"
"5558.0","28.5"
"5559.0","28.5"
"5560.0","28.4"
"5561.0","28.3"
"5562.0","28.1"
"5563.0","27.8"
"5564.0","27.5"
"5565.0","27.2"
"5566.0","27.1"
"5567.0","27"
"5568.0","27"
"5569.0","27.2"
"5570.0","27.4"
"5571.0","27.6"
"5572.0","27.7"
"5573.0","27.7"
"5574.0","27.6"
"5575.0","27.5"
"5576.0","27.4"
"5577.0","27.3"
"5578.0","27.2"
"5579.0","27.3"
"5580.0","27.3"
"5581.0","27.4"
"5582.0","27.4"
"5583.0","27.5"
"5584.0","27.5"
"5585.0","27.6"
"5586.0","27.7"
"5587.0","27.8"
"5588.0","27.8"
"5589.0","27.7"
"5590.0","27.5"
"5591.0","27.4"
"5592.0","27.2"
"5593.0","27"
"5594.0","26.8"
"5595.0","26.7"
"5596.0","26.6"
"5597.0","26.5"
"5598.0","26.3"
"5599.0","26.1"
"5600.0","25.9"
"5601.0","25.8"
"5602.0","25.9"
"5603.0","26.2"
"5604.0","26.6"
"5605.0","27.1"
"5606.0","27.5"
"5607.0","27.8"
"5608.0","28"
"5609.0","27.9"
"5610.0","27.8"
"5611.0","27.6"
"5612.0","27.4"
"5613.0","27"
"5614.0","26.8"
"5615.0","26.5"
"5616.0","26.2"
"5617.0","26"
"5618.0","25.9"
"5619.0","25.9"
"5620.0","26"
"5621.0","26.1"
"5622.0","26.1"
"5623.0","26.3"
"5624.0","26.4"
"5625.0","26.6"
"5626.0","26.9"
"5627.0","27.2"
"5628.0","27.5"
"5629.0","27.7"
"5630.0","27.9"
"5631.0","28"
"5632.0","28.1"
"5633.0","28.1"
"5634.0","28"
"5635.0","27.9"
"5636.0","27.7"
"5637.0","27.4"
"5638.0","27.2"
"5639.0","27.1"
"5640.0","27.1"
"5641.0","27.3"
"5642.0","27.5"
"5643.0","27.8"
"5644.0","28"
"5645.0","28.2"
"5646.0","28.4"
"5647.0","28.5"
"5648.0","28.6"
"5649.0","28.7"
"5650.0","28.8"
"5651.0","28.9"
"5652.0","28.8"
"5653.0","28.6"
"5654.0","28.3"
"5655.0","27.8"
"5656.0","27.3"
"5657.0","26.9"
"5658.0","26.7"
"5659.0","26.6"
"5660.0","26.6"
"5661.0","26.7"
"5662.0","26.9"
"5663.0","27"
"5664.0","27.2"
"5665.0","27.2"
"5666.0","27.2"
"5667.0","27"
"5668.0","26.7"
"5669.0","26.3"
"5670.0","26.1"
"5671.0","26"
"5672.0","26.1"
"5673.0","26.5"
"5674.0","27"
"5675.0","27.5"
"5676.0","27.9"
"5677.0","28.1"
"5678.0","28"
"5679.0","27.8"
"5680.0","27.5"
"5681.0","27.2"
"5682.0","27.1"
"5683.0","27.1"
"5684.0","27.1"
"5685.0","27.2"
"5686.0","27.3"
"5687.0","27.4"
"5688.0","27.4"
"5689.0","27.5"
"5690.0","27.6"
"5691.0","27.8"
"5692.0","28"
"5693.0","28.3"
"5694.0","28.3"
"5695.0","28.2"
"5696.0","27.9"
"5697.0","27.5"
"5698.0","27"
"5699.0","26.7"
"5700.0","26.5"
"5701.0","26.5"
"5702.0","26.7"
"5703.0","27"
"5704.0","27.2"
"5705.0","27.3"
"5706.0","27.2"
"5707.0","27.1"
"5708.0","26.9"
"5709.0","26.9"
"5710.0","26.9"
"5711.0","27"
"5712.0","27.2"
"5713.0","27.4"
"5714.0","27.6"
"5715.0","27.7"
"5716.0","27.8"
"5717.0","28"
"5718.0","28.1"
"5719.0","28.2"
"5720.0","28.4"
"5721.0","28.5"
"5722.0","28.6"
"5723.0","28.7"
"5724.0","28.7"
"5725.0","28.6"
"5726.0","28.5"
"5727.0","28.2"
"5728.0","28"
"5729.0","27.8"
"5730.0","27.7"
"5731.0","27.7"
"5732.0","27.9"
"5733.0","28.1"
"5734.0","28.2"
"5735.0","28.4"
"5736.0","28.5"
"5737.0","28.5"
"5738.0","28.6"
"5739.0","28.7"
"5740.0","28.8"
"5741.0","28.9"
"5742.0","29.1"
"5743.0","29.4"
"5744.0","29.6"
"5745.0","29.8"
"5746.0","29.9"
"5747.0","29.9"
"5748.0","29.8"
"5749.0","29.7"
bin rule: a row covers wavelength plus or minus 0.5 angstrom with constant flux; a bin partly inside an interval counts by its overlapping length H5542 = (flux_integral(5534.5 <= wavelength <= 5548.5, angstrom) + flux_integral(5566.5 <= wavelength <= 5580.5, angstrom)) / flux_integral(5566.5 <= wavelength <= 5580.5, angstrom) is 2.02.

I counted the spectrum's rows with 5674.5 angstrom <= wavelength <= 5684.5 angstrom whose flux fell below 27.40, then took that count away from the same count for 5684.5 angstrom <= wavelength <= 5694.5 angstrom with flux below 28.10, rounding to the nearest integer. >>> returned 4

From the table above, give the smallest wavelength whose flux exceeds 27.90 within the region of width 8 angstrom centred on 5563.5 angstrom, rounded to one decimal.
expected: 5560.0 angstrom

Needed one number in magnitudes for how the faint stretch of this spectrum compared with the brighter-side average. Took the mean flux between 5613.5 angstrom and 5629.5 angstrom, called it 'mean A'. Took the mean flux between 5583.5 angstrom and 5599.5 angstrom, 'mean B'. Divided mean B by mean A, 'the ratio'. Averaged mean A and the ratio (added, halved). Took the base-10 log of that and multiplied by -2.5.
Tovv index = -2.85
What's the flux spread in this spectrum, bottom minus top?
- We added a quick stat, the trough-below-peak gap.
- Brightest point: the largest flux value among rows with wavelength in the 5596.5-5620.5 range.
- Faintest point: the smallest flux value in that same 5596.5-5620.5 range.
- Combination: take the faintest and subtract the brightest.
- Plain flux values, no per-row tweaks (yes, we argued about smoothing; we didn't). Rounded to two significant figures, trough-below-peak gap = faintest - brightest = -2.2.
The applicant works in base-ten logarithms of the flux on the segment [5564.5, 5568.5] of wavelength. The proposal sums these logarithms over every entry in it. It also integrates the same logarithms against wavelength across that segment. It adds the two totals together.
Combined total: 11.5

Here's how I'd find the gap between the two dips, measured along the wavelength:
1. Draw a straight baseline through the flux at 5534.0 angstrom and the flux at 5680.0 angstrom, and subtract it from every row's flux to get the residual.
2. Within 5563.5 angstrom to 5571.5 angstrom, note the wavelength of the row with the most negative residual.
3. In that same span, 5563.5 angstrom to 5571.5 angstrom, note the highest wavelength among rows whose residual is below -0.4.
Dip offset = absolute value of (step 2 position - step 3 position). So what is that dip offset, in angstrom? 4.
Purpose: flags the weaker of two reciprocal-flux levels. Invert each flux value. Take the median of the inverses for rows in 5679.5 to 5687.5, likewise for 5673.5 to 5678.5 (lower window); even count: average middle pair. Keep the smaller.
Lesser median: 0.0358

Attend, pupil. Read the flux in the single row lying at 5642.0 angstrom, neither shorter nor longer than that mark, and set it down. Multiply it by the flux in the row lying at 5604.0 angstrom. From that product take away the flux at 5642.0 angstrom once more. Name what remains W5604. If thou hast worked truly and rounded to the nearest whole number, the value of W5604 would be 704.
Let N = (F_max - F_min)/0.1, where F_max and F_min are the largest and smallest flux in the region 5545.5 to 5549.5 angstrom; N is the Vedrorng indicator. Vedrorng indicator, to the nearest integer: 11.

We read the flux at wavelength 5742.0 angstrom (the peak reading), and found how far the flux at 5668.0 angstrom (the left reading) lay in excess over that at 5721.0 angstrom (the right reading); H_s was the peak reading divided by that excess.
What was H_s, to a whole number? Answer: -16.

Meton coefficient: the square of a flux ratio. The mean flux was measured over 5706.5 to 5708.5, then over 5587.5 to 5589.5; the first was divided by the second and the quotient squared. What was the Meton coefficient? 0.95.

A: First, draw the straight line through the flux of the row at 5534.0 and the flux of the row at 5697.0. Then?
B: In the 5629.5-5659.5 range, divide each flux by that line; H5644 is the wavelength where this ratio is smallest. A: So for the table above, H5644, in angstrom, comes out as 5659.0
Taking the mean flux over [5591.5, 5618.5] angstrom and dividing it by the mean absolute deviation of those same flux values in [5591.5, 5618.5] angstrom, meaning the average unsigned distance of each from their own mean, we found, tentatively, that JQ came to 47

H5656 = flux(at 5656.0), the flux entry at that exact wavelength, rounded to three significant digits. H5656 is 27.3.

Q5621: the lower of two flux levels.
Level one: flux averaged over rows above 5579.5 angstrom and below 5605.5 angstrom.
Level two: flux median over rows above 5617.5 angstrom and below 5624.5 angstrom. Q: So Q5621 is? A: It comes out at 26.1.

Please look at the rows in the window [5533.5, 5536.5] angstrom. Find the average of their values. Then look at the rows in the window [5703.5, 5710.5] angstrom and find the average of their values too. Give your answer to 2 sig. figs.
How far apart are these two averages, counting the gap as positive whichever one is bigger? 2.0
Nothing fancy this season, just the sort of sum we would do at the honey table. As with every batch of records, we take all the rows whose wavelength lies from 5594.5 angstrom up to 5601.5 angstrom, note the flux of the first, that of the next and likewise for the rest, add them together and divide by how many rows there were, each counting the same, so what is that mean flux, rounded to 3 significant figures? 26.3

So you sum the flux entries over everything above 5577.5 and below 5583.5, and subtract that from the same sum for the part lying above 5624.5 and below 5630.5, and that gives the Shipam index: 0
